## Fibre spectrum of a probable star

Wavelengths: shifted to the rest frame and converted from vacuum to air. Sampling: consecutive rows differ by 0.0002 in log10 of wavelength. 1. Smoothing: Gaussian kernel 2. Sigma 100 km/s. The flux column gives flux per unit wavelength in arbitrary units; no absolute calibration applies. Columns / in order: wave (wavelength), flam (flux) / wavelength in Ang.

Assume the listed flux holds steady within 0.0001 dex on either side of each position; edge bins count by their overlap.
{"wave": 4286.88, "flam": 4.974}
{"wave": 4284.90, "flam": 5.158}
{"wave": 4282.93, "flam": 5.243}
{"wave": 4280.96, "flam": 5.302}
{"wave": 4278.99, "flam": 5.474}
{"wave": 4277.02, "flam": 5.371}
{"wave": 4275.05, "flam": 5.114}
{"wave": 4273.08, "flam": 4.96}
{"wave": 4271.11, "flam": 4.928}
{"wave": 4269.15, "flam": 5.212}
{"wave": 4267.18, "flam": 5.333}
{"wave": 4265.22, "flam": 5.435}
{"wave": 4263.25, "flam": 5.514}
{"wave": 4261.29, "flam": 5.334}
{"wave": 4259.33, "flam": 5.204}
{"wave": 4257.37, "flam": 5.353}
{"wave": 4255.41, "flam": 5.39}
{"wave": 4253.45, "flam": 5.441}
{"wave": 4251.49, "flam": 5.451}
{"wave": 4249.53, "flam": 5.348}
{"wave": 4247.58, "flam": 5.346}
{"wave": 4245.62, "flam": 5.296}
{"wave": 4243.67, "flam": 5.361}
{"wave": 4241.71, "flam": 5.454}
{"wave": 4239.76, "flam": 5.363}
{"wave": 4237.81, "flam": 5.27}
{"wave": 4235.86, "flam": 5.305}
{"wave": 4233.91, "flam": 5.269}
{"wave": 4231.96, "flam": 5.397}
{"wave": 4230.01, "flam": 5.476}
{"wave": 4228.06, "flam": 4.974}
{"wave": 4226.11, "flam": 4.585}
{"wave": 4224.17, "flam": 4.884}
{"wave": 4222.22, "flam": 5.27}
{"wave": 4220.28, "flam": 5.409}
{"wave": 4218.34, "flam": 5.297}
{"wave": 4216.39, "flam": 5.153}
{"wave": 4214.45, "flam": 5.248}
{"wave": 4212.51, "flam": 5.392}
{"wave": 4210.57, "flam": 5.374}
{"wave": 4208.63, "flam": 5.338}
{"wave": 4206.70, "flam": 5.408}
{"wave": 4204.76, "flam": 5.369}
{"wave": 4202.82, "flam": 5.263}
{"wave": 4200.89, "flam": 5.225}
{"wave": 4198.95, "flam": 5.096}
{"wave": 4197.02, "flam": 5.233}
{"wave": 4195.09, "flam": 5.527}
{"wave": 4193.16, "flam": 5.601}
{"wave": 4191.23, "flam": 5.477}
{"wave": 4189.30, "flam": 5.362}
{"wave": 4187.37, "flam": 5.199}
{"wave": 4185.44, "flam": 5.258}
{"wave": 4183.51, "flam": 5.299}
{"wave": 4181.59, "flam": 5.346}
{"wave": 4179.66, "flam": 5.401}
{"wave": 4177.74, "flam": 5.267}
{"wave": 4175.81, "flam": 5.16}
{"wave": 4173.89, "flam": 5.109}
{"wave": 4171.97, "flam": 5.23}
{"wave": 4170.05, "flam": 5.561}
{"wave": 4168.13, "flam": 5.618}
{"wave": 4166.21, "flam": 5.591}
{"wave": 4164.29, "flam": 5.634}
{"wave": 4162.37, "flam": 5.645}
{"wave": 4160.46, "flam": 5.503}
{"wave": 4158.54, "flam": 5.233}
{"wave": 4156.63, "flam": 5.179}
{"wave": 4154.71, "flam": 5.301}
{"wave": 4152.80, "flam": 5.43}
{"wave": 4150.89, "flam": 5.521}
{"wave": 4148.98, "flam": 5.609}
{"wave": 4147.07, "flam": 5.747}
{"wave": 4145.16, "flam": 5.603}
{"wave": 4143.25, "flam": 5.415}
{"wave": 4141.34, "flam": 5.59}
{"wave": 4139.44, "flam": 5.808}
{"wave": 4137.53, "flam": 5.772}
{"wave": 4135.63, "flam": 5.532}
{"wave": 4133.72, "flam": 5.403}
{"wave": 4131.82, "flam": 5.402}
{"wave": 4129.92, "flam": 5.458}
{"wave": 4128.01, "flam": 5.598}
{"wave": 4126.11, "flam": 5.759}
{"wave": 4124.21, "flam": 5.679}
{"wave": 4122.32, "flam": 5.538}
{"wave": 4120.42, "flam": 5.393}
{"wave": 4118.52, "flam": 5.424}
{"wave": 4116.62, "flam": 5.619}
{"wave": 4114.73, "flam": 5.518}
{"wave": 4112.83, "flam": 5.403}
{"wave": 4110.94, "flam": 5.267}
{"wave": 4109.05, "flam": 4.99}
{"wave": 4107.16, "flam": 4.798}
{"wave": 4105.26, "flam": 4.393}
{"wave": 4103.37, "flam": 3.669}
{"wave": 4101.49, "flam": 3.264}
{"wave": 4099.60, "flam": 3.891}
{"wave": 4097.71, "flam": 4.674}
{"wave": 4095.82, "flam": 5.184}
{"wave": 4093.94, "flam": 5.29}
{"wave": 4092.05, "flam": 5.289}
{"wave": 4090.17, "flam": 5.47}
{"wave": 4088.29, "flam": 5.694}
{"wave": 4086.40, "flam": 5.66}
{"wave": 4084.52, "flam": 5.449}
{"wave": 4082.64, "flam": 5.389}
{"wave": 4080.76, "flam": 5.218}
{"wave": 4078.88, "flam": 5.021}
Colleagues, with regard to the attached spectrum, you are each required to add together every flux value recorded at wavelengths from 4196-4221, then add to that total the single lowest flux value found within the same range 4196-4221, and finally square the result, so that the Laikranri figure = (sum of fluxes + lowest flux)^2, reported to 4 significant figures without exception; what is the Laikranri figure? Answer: 5461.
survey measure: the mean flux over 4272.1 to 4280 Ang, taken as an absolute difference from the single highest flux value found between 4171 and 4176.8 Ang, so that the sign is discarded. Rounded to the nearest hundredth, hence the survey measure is 0.00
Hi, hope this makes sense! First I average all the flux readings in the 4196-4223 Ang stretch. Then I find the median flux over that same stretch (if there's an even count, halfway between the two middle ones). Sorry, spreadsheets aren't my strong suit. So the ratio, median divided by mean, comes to 1.00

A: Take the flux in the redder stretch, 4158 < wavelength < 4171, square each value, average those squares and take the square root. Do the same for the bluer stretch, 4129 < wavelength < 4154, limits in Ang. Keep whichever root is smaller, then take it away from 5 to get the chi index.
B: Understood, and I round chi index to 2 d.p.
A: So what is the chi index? -0.54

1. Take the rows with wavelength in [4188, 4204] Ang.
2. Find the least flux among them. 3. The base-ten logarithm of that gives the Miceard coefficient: 0.707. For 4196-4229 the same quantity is 0.661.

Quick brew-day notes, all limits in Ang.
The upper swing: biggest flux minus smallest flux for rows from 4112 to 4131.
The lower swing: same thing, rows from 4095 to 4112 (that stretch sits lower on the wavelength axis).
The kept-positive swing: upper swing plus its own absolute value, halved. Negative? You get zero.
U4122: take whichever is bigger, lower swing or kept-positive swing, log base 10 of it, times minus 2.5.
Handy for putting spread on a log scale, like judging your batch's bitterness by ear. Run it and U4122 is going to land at -0.75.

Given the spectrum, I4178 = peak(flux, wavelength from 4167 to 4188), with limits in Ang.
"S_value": 5.618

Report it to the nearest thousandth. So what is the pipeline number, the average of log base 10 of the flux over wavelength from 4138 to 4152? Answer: 0.749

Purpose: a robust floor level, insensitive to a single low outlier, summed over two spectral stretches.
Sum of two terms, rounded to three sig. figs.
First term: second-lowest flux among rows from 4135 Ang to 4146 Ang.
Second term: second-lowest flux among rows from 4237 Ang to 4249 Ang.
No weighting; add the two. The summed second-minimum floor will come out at 10.8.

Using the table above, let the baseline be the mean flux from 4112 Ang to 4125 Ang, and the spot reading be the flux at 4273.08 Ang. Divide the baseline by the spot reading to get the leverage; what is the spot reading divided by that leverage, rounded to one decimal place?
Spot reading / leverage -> 4.5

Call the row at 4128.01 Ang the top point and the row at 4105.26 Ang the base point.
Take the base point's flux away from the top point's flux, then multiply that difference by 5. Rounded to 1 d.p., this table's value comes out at 6.0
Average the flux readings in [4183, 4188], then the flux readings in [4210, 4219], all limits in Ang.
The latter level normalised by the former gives 1.01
